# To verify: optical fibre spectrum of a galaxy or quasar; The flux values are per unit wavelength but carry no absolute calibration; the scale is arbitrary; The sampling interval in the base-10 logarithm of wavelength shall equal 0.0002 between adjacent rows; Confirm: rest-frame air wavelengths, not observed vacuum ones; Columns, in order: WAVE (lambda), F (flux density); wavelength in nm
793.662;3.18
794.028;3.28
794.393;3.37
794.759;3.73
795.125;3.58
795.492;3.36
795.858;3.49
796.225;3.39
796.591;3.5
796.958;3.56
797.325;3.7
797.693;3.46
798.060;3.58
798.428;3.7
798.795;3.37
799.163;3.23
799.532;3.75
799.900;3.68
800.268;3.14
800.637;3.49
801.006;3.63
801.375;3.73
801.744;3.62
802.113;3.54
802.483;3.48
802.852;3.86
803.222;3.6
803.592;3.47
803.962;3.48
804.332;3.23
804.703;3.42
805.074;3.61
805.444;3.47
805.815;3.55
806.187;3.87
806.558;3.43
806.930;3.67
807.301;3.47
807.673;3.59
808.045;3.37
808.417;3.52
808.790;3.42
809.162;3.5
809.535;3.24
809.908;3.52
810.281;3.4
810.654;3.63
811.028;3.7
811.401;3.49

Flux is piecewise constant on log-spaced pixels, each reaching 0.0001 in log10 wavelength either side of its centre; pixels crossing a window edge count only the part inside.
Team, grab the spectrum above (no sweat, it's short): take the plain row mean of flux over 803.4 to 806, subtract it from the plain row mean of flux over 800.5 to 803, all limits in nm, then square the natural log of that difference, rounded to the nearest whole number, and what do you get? 3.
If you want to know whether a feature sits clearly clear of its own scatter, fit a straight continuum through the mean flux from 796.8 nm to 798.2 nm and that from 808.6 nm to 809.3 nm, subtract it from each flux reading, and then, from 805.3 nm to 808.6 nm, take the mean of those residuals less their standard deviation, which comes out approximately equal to -0.07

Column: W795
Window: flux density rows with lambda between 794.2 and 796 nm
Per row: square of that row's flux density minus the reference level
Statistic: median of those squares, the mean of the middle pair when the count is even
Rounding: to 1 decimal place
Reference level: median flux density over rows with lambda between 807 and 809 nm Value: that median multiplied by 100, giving 1.2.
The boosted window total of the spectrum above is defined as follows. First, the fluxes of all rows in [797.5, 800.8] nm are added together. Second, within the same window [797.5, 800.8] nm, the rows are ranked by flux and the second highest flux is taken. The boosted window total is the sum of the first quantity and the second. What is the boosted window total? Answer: 35.1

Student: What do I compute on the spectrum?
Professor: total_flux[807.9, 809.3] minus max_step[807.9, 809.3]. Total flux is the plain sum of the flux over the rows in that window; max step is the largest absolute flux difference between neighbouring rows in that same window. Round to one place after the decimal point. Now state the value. 13.7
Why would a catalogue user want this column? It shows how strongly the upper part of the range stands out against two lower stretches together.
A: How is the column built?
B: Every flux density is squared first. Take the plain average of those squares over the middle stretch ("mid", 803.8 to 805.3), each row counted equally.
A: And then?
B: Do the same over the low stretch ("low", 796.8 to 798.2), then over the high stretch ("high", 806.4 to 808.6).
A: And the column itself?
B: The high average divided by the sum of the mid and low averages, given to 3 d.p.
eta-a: 0.501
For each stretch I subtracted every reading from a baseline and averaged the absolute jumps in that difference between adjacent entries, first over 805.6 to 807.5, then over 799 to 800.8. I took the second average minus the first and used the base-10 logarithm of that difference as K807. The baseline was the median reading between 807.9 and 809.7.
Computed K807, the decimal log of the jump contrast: -1.15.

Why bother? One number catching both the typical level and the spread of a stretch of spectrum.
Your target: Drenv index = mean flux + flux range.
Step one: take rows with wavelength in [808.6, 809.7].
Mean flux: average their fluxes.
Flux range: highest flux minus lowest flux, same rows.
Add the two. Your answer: 3.65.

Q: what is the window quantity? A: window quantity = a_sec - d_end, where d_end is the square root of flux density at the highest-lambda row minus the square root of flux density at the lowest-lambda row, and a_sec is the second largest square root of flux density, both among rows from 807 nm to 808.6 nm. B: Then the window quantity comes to 1.86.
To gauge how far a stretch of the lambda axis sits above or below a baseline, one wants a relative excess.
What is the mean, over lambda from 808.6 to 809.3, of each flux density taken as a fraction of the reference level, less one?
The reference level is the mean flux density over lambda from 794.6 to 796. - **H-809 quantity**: -0.023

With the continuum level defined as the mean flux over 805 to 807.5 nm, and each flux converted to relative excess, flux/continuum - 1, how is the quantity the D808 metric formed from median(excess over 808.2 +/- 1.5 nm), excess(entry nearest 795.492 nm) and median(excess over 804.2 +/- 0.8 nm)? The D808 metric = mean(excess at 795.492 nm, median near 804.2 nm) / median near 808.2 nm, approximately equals 1.86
